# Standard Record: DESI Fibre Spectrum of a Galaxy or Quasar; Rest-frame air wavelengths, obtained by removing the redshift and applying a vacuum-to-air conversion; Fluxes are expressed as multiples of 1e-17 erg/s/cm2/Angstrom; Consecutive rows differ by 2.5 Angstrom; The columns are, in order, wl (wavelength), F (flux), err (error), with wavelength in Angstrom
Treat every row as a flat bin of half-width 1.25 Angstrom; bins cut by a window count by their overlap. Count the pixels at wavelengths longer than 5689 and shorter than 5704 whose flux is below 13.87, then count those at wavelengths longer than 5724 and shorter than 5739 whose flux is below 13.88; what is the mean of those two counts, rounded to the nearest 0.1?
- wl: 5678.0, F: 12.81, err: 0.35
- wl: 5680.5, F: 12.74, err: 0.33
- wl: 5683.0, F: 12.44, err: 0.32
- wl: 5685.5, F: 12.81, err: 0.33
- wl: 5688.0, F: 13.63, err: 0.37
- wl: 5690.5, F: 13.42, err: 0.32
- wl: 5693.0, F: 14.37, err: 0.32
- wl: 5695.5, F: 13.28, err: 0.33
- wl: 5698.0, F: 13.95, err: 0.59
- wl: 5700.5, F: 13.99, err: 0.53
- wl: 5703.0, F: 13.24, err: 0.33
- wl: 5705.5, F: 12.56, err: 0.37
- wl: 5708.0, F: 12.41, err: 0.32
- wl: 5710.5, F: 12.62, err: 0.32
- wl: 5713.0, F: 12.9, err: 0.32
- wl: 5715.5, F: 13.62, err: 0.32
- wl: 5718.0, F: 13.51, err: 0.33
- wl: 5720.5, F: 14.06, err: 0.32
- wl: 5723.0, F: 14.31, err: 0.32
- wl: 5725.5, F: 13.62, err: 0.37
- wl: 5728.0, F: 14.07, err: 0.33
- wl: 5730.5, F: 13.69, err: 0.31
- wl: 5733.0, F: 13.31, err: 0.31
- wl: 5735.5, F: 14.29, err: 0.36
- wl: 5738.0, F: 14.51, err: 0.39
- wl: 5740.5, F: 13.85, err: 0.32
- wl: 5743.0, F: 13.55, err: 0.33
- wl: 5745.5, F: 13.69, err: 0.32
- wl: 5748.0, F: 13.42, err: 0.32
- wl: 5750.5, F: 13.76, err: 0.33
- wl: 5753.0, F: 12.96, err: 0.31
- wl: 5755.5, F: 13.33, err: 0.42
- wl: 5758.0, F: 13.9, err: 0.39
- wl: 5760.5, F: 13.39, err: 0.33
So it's 3.0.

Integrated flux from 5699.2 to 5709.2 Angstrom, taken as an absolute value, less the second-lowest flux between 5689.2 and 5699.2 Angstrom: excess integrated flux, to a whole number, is 117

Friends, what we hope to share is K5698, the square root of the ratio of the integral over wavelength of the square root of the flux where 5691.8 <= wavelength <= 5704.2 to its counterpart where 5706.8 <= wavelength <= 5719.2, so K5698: 1.01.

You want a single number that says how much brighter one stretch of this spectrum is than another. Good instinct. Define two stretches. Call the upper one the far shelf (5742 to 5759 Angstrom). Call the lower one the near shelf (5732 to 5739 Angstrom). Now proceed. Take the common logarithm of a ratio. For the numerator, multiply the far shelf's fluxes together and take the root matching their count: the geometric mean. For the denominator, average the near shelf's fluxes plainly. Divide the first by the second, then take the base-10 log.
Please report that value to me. -0.017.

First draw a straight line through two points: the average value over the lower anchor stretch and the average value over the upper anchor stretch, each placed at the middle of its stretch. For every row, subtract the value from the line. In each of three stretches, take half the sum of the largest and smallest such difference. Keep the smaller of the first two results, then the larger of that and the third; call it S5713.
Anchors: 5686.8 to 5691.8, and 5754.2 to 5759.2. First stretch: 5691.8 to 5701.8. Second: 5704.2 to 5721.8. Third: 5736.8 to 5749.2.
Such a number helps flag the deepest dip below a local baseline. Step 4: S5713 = -0.29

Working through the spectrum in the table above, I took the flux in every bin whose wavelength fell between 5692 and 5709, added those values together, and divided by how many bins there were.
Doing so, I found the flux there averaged 13.4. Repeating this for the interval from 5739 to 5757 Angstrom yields 13.5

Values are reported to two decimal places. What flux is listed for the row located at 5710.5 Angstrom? 12.62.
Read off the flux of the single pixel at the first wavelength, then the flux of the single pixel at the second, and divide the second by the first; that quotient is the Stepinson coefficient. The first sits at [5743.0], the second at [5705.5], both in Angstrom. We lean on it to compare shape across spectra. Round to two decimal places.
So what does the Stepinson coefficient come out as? 0.93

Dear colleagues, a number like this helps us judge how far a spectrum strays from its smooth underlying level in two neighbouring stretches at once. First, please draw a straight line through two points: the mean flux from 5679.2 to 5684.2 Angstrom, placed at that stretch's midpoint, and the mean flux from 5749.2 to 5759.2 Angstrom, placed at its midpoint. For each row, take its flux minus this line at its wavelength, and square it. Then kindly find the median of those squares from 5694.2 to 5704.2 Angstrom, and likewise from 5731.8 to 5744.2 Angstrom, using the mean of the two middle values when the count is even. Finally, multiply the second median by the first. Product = 0.23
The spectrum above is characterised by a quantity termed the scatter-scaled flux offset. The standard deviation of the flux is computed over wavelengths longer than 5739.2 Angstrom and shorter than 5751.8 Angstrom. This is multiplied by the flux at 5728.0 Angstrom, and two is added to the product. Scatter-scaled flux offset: 4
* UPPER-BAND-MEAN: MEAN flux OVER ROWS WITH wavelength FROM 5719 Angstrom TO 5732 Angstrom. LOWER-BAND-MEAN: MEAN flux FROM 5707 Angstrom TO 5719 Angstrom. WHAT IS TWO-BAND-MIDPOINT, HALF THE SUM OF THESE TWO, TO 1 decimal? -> 13.5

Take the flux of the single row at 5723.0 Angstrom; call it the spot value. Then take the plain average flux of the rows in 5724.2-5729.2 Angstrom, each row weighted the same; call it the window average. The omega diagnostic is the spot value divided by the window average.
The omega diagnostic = 1.03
